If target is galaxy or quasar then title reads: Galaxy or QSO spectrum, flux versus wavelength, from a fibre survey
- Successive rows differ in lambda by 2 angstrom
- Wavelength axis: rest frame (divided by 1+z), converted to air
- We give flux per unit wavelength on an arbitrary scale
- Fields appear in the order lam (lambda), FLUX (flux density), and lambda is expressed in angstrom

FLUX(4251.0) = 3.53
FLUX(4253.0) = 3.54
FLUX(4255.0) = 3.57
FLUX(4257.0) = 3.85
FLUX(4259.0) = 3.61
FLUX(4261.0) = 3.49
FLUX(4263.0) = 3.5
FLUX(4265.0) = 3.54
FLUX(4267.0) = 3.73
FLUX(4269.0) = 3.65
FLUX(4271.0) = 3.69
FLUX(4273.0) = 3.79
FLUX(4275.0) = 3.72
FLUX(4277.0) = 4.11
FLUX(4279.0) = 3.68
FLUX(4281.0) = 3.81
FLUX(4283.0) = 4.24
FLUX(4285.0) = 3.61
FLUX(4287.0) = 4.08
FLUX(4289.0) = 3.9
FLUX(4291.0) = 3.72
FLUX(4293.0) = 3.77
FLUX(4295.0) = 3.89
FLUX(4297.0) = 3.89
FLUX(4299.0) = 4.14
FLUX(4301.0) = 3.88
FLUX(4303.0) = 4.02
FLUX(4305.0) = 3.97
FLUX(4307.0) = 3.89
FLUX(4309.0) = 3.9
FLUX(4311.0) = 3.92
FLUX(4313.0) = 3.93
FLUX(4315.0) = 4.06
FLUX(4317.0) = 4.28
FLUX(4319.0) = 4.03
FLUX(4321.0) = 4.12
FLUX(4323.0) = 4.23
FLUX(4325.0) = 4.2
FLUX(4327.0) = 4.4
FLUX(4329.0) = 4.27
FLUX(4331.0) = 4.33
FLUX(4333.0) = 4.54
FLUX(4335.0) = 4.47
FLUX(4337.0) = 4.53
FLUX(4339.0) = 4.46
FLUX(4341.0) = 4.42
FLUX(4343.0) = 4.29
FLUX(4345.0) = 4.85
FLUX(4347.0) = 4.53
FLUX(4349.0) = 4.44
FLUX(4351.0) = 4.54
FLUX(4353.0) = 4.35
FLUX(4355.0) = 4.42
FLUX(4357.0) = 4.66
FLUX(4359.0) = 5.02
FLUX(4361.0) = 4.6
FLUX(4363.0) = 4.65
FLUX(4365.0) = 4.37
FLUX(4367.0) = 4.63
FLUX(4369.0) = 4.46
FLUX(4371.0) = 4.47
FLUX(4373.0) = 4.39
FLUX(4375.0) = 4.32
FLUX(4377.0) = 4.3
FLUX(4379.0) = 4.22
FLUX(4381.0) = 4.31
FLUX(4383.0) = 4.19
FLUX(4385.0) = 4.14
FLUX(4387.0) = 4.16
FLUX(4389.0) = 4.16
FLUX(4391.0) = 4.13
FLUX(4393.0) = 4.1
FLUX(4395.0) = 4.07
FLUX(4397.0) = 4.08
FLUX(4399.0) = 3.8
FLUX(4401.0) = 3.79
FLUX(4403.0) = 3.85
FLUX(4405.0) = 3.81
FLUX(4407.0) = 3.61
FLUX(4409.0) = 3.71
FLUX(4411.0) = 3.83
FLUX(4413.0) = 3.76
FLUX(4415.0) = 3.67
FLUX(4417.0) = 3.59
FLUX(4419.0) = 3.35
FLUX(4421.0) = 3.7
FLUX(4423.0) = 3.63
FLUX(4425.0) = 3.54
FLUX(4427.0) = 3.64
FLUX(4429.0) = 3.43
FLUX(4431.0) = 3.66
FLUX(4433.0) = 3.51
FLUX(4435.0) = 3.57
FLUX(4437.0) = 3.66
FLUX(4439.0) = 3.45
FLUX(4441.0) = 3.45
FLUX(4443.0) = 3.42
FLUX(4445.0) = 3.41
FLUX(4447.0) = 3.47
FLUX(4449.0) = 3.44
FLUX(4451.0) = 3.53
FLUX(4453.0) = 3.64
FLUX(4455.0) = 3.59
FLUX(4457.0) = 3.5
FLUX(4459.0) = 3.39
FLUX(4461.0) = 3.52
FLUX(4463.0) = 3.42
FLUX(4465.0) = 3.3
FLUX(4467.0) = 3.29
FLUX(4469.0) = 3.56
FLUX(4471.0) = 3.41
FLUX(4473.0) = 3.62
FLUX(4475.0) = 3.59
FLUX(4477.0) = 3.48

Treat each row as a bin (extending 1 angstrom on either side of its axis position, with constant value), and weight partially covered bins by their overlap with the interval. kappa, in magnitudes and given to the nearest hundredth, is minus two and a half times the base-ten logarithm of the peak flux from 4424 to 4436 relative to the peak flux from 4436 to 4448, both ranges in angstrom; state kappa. 0.00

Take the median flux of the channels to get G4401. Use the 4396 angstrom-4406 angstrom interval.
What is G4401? 3.81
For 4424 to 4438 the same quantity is 3.57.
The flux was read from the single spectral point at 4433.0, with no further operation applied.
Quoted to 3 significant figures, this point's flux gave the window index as 3.51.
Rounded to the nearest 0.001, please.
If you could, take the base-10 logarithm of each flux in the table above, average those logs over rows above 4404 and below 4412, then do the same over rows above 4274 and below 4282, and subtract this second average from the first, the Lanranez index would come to -0.010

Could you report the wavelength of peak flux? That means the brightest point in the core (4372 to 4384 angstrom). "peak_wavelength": 4373.0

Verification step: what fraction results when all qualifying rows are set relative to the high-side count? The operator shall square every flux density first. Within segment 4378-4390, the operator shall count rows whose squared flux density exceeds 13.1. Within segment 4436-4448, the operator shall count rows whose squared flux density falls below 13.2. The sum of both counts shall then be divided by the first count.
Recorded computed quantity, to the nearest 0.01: 1.83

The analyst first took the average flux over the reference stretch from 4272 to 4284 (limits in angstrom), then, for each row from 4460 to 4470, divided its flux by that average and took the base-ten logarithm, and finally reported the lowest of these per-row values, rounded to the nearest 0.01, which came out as -0.07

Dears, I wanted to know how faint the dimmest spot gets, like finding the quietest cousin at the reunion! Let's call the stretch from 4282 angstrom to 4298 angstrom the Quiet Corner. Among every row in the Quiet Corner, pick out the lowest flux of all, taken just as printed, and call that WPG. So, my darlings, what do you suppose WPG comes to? 3.61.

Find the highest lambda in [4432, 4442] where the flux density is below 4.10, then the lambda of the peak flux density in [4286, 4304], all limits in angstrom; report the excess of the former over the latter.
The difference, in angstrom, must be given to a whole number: 142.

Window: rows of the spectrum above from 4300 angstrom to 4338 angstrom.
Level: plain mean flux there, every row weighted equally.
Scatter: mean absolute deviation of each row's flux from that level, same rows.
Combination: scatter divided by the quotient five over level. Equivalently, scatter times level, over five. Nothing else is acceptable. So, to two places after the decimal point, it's 0.16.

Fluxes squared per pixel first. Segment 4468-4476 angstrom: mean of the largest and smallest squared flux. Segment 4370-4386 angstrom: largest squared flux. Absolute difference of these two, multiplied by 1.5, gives 11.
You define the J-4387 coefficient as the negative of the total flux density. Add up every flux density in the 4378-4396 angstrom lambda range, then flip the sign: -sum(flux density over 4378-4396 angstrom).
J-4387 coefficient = -37.5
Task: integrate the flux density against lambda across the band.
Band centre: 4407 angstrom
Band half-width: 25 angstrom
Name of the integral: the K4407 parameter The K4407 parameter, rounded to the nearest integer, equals 191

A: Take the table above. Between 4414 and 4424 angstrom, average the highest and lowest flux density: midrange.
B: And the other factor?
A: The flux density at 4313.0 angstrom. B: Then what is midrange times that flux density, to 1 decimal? 13.9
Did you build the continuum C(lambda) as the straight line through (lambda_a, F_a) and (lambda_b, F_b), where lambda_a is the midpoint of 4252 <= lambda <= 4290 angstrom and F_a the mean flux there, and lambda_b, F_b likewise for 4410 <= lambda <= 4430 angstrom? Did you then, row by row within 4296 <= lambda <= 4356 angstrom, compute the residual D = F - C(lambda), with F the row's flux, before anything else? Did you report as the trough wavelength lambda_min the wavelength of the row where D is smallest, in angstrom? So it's 4301.0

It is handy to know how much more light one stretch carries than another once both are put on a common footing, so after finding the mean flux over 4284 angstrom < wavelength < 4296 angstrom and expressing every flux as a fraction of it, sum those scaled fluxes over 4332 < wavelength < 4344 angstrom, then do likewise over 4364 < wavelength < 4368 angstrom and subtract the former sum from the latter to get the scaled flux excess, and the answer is -4.6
